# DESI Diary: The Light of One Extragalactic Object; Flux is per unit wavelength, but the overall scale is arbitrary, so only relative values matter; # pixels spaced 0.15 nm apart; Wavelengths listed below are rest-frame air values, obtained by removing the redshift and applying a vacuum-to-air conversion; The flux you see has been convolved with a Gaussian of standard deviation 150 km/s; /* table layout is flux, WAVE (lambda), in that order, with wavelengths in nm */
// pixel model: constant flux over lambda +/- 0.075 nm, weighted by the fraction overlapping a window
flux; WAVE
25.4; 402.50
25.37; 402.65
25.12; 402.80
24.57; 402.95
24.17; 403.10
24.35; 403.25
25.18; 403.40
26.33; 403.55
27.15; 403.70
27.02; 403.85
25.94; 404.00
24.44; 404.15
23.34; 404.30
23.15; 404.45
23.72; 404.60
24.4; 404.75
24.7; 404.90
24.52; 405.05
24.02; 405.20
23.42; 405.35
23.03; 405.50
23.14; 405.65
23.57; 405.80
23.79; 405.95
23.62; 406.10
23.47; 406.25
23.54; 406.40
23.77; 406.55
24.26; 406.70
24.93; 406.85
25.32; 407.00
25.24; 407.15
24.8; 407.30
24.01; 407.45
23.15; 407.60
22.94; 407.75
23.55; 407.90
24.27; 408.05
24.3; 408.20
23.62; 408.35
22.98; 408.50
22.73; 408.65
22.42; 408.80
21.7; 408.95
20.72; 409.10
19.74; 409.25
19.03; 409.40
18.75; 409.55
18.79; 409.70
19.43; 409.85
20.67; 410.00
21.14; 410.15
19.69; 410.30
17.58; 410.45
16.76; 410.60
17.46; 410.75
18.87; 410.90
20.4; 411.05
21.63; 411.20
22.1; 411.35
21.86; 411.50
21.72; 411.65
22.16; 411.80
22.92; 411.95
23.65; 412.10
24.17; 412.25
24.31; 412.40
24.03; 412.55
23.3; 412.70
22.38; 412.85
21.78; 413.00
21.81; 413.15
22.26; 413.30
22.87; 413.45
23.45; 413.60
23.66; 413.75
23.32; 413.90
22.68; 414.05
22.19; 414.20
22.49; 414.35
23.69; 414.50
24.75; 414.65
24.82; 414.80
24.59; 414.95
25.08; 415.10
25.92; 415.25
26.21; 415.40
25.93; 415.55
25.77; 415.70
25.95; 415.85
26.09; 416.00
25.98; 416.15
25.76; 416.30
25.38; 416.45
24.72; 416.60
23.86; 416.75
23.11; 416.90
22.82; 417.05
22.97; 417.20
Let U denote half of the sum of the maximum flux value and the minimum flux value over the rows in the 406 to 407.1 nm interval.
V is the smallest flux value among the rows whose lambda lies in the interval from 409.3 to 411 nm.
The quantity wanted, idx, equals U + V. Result 41.2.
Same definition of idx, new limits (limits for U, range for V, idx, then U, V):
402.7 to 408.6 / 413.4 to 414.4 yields 47.2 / 25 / 22.19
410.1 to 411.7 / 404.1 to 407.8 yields 42.4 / 19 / 22.94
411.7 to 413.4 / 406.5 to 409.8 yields 41.8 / 23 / 18.75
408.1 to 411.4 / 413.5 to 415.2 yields 42.7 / 21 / 22.19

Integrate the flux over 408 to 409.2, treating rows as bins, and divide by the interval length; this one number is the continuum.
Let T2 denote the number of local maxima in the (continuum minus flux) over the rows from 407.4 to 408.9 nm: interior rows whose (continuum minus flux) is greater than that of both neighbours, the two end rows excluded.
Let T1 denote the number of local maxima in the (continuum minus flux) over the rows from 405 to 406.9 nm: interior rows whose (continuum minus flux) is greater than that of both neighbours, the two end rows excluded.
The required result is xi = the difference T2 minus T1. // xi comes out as -1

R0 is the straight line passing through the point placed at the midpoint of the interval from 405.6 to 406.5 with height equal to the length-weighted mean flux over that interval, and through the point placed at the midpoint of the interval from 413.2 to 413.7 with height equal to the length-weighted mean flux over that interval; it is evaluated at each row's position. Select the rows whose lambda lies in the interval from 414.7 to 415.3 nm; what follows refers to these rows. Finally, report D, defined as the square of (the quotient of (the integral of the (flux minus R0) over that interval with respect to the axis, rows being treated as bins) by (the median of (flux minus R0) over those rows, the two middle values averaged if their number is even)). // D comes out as 0.40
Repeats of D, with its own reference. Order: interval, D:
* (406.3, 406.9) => 0.43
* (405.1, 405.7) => 0.07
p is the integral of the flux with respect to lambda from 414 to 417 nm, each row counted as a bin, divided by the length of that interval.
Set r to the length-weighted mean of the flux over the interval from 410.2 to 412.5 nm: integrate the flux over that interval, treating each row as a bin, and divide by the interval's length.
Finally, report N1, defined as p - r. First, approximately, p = 24.7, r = 21.1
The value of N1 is 4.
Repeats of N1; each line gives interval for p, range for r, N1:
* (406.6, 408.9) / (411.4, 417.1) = 0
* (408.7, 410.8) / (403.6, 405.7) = -5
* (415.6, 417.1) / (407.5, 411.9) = 4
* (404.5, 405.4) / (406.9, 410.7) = 2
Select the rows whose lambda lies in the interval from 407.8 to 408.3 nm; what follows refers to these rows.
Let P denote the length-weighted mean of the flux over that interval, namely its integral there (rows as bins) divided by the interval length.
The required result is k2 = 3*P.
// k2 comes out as 71.9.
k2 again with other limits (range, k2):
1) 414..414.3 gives 67.3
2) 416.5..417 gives 71.8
